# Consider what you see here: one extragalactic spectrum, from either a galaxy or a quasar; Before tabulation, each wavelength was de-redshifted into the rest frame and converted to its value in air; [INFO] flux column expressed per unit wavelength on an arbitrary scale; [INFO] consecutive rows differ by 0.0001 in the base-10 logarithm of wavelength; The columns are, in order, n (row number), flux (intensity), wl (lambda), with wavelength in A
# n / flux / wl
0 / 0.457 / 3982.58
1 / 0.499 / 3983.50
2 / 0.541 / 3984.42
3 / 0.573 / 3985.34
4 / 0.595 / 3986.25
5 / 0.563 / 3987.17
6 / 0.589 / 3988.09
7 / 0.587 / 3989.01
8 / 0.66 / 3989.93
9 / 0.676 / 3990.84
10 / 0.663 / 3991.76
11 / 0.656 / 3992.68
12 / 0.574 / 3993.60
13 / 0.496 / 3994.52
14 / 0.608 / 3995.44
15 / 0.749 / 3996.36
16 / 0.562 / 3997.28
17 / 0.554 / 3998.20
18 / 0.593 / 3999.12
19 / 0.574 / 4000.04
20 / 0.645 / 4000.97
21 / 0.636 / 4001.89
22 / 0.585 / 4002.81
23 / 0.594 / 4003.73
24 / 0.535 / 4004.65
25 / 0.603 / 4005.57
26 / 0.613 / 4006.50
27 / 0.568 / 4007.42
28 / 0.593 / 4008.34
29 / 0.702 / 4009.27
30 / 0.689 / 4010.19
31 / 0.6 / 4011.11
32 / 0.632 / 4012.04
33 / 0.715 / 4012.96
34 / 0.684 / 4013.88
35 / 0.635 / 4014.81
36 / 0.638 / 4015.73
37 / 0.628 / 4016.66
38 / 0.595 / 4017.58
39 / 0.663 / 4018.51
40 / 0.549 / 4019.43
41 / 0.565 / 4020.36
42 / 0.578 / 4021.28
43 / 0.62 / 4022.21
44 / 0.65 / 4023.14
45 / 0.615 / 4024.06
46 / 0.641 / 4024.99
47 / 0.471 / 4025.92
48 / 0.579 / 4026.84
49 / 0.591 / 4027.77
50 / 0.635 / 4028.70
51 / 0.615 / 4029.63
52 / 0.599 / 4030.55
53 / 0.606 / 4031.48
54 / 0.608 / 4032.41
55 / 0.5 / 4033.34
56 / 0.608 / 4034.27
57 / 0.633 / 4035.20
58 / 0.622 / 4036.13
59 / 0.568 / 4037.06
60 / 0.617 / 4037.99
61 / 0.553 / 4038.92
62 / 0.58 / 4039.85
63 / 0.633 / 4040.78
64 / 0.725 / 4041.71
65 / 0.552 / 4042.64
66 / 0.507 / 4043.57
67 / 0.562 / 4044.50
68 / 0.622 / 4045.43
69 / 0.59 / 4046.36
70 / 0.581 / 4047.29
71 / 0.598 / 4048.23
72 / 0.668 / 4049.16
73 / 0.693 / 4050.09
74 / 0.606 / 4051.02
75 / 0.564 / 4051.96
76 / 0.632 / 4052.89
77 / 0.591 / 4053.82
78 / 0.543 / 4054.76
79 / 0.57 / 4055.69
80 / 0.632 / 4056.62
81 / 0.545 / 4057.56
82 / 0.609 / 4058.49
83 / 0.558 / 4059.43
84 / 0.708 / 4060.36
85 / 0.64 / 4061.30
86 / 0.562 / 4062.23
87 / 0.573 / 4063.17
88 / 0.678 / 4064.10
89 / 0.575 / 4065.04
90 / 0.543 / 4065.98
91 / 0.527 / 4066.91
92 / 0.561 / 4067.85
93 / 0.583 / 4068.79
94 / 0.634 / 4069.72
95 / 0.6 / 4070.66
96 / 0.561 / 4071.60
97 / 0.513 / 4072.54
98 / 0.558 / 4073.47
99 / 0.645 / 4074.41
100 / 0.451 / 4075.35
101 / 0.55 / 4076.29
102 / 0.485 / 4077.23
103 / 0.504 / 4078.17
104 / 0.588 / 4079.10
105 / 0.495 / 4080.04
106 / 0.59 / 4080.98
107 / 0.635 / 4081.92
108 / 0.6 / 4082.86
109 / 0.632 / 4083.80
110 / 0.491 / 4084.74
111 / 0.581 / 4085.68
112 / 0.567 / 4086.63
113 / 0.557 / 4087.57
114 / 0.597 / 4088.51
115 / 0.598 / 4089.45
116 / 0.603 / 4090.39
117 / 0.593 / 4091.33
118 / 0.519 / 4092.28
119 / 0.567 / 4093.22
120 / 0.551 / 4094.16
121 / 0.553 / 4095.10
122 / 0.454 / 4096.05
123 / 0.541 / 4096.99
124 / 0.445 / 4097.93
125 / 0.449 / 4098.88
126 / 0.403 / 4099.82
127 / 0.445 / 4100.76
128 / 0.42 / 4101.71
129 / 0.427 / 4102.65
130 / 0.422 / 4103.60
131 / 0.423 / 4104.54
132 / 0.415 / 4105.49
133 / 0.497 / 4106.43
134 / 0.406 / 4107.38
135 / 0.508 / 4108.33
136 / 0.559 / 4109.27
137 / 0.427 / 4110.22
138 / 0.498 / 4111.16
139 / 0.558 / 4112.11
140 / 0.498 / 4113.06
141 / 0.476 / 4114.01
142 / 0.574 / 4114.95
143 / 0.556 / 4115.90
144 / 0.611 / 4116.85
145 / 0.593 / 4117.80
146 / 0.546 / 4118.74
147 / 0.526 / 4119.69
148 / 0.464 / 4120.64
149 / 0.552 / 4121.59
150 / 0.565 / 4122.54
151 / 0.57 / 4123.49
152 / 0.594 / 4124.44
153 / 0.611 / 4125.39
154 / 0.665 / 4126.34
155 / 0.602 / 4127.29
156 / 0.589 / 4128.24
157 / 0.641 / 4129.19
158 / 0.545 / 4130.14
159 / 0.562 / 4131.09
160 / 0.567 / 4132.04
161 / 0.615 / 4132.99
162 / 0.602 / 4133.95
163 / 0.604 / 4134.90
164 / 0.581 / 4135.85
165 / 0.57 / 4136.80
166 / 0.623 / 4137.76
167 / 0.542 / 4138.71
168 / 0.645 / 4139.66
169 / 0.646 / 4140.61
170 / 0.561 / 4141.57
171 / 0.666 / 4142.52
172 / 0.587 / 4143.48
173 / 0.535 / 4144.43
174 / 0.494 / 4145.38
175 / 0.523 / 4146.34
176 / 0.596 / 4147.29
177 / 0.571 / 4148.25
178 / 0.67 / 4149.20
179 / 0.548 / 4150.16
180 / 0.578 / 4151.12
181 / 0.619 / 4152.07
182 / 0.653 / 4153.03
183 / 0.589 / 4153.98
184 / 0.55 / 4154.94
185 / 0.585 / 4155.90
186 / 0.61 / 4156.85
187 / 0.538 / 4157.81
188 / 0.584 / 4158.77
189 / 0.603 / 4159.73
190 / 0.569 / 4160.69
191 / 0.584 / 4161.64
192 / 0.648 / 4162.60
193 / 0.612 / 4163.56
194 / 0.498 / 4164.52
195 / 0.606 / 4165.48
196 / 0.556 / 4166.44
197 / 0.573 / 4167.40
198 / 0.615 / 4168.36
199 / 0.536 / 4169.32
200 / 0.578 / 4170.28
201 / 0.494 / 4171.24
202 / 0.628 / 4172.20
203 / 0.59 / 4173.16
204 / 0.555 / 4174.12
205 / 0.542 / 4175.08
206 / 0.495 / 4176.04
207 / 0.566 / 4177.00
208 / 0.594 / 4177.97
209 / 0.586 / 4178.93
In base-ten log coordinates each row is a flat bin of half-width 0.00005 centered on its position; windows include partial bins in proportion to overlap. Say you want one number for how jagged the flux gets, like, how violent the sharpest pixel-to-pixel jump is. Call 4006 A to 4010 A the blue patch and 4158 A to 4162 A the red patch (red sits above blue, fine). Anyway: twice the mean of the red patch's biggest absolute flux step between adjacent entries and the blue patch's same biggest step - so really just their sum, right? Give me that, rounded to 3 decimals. 0.143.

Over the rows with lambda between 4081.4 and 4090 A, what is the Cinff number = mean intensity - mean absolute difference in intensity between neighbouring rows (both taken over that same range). 0.539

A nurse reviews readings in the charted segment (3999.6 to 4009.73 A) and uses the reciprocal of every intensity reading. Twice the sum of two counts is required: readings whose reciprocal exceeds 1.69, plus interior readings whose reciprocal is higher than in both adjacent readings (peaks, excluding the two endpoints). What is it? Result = 14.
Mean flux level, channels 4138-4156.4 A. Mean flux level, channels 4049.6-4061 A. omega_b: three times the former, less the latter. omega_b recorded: 1.16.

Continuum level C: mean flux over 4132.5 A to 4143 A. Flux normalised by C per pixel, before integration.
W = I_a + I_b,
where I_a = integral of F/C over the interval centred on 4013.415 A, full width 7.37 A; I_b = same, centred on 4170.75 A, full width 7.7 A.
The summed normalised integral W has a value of 15.2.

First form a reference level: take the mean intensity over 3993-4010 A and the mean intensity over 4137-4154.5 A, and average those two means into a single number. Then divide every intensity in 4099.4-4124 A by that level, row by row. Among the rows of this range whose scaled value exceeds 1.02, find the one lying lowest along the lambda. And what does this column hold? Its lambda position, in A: 4116.85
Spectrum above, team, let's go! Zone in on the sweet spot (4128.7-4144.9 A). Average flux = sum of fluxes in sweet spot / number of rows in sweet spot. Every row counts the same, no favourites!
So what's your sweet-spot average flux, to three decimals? 0.594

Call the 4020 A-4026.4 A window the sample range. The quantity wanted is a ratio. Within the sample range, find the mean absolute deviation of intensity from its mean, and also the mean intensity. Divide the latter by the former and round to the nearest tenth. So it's 12.9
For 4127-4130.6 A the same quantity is 21.8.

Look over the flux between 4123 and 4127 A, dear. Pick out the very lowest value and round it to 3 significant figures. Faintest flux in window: 0.570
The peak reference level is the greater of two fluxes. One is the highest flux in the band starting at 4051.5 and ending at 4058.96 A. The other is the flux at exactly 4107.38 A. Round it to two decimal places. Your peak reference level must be 0.63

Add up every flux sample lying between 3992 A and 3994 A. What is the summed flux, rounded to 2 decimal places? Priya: 1.23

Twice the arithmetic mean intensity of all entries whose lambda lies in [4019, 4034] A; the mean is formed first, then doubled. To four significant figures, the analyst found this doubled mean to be 1.178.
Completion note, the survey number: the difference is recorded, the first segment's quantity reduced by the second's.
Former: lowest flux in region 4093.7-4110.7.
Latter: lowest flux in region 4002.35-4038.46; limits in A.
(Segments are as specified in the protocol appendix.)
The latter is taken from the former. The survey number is -0.068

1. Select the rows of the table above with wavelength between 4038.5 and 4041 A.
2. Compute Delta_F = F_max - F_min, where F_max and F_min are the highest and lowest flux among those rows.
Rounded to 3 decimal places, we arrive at 0.080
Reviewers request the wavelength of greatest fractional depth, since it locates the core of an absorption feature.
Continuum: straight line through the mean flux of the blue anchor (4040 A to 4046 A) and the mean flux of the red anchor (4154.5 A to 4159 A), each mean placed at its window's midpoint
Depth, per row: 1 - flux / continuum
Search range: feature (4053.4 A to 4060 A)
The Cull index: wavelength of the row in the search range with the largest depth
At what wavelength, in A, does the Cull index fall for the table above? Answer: 4054.76 A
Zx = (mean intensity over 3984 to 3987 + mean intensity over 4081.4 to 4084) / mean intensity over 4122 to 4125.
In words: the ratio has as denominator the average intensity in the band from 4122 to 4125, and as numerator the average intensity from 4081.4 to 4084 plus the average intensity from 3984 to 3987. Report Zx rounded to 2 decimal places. 2.07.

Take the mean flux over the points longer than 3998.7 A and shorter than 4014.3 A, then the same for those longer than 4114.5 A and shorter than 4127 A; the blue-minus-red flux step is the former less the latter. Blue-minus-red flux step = 0.050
